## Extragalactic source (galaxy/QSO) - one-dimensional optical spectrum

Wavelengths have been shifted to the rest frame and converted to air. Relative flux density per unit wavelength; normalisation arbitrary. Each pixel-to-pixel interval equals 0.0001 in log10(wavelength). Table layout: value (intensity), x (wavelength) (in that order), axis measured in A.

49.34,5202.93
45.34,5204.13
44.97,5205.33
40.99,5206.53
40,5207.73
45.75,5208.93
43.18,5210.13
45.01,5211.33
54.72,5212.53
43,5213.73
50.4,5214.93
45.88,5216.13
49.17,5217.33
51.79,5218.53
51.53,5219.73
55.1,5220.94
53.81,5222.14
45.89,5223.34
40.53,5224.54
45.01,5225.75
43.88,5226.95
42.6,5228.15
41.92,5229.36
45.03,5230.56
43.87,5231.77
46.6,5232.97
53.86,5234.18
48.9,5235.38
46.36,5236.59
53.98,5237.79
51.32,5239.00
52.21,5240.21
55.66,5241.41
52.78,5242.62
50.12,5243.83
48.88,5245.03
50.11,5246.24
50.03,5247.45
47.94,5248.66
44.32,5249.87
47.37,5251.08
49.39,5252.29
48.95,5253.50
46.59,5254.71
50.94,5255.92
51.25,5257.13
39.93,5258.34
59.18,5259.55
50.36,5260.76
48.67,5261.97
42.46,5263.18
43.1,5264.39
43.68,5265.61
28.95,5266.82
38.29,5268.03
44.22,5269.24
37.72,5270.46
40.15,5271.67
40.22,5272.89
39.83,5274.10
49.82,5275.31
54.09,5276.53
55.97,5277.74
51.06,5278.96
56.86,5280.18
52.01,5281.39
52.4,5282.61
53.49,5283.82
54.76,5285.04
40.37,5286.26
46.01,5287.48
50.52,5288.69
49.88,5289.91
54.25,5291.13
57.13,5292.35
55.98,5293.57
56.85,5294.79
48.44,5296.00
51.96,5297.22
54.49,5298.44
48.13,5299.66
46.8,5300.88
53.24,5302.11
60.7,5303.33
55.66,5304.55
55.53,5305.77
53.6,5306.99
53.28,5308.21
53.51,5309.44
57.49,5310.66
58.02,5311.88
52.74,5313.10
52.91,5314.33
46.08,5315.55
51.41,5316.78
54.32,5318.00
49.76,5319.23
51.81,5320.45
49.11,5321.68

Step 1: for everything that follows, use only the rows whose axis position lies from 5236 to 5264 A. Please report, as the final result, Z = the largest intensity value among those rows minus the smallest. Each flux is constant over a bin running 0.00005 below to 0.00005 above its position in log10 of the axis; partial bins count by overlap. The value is 19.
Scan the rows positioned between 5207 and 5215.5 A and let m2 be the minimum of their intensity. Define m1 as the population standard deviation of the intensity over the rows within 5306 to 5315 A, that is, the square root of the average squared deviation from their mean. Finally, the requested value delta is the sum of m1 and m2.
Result 42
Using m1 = 2.1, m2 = 40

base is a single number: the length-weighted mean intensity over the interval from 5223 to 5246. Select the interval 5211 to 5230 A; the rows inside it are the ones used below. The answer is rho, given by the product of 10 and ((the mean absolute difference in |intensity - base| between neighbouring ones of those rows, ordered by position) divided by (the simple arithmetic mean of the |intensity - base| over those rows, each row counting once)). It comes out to 5.3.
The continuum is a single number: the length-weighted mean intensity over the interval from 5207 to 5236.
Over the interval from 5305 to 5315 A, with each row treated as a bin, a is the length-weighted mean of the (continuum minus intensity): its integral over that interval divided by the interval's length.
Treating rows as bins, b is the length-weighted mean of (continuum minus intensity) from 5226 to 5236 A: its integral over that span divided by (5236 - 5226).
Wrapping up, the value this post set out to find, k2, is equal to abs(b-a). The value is 8.8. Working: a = -7.7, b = 1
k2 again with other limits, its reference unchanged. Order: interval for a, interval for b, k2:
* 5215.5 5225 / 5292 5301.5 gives 3.0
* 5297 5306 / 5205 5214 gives 8.5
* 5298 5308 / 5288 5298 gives 0.4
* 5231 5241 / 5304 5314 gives 5.2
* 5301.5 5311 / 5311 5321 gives 3.0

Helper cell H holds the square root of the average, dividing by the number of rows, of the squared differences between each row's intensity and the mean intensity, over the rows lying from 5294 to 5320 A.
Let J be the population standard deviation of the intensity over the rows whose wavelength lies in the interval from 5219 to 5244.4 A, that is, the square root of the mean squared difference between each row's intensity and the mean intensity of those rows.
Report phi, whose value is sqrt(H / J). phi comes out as 0.89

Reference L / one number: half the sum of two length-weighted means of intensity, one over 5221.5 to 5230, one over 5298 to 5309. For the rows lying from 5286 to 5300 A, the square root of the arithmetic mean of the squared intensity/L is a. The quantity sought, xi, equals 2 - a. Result 0.95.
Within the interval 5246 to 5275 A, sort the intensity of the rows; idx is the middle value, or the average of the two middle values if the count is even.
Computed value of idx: 45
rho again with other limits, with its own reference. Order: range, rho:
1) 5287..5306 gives 6.2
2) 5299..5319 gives 4.4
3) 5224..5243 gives 6.1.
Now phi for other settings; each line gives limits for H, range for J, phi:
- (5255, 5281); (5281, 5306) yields 1.29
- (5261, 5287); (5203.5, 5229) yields 1.27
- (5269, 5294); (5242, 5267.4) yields 1.04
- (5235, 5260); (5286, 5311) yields 0.92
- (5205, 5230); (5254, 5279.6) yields 0.81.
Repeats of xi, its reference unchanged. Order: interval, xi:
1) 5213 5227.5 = 1.02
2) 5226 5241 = 1.03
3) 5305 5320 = 0.92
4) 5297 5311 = 0.91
